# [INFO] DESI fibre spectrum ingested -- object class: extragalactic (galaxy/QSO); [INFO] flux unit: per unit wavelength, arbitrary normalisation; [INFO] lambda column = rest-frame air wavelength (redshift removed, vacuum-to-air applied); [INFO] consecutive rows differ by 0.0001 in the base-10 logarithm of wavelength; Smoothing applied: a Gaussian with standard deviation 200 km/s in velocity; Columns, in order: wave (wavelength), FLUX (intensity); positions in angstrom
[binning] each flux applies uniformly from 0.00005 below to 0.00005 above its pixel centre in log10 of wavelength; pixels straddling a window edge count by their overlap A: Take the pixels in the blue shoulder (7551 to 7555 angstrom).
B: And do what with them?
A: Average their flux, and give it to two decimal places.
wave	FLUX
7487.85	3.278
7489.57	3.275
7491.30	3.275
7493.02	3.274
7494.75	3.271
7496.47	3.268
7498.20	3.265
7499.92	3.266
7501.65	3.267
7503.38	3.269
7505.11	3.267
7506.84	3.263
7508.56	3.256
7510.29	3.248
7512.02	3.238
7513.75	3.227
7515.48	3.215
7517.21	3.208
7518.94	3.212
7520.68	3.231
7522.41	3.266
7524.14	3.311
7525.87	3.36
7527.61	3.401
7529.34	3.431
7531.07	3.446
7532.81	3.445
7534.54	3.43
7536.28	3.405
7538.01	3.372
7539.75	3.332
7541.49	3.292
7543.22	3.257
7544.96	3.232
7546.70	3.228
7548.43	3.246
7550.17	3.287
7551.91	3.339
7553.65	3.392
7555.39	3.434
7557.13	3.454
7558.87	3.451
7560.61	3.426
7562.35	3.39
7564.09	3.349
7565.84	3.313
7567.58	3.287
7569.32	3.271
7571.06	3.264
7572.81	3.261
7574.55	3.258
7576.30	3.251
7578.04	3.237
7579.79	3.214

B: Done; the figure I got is 3.37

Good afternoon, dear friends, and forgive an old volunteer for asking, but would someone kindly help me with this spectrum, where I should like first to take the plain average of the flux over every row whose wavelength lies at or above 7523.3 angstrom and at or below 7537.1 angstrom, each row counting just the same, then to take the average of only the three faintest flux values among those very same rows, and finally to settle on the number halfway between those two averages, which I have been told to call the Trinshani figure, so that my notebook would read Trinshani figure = 3.38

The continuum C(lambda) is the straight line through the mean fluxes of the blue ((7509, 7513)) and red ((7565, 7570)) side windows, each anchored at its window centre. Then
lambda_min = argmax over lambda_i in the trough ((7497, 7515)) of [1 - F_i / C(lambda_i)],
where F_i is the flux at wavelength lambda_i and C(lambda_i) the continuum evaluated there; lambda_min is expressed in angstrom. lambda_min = 7513.75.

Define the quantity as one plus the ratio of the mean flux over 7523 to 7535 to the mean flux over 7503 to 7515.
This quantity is 2.046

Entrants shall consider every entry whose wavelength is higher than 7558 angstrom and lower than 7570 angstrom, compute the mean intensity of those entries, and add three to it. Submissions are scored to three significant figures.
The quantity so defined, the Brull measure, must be 6.36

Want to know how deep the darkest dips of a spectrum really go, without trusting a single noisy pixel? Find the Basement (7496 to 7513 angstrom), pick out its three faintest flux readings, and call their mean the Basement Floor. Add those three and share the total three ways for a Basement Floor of 3.25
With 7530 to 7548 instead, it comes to 3.24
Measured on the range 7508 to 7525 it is 3.21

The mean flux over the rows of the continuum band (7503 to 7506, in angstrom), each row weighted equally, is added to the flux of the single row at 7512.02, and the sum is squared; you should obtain 42.3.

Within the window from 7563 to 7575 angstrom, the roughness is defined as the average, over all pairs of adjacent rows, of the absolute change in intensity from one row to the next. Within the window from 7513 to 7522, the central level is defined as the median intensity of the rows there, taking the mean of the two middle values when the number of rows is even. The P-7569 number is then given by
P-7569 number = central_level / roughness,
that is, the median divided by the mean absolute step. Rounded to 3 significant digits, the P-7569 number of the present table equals 212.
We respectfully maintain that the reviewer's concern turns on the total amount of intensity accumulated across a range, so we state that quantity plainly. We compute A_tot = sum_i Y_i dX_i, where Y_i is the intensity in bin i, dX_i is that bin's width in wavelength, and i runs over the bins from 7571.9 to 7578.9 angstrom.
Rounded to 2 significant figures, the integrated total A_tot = 23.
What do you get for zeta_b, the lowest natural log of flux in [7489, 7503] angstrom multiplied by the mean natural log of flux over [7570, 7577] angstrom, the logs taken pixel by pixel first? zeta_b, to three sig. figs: 1.40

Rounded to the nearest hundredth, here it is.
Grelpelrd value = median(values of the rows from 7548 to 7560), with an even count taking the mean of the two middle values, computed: 3.39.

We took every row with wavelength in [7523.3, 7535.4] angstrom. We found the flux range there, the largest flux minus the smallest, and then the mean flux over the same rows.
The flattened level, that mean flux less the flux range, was 3.27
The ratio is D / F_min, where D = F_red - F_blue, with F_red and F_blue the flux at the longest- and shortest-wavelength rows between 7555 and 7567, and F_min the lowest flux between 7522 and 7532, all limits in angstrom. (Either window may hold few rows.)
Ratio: -0.04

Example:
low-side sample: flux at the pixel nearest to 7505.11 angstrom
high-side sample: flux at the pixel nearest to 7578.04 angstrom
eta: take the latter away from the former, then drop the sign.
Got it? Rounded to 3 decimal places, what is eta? 0.030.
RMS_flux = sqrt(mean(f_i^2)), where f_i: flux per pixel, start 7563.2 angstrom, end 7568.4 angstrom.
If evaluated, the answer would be 3.32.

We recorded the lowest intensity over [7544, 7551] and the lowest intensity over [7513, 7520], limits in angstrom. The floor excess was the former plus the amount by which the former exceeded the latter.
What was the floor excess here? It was 3.25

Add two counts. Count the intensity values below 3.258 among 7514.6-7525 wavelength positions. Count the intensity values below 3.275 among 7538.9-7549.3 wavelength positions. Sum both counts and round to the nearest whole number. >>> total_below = 8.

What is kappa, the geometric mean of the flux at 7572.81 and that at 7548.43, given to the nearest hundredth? 3.25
